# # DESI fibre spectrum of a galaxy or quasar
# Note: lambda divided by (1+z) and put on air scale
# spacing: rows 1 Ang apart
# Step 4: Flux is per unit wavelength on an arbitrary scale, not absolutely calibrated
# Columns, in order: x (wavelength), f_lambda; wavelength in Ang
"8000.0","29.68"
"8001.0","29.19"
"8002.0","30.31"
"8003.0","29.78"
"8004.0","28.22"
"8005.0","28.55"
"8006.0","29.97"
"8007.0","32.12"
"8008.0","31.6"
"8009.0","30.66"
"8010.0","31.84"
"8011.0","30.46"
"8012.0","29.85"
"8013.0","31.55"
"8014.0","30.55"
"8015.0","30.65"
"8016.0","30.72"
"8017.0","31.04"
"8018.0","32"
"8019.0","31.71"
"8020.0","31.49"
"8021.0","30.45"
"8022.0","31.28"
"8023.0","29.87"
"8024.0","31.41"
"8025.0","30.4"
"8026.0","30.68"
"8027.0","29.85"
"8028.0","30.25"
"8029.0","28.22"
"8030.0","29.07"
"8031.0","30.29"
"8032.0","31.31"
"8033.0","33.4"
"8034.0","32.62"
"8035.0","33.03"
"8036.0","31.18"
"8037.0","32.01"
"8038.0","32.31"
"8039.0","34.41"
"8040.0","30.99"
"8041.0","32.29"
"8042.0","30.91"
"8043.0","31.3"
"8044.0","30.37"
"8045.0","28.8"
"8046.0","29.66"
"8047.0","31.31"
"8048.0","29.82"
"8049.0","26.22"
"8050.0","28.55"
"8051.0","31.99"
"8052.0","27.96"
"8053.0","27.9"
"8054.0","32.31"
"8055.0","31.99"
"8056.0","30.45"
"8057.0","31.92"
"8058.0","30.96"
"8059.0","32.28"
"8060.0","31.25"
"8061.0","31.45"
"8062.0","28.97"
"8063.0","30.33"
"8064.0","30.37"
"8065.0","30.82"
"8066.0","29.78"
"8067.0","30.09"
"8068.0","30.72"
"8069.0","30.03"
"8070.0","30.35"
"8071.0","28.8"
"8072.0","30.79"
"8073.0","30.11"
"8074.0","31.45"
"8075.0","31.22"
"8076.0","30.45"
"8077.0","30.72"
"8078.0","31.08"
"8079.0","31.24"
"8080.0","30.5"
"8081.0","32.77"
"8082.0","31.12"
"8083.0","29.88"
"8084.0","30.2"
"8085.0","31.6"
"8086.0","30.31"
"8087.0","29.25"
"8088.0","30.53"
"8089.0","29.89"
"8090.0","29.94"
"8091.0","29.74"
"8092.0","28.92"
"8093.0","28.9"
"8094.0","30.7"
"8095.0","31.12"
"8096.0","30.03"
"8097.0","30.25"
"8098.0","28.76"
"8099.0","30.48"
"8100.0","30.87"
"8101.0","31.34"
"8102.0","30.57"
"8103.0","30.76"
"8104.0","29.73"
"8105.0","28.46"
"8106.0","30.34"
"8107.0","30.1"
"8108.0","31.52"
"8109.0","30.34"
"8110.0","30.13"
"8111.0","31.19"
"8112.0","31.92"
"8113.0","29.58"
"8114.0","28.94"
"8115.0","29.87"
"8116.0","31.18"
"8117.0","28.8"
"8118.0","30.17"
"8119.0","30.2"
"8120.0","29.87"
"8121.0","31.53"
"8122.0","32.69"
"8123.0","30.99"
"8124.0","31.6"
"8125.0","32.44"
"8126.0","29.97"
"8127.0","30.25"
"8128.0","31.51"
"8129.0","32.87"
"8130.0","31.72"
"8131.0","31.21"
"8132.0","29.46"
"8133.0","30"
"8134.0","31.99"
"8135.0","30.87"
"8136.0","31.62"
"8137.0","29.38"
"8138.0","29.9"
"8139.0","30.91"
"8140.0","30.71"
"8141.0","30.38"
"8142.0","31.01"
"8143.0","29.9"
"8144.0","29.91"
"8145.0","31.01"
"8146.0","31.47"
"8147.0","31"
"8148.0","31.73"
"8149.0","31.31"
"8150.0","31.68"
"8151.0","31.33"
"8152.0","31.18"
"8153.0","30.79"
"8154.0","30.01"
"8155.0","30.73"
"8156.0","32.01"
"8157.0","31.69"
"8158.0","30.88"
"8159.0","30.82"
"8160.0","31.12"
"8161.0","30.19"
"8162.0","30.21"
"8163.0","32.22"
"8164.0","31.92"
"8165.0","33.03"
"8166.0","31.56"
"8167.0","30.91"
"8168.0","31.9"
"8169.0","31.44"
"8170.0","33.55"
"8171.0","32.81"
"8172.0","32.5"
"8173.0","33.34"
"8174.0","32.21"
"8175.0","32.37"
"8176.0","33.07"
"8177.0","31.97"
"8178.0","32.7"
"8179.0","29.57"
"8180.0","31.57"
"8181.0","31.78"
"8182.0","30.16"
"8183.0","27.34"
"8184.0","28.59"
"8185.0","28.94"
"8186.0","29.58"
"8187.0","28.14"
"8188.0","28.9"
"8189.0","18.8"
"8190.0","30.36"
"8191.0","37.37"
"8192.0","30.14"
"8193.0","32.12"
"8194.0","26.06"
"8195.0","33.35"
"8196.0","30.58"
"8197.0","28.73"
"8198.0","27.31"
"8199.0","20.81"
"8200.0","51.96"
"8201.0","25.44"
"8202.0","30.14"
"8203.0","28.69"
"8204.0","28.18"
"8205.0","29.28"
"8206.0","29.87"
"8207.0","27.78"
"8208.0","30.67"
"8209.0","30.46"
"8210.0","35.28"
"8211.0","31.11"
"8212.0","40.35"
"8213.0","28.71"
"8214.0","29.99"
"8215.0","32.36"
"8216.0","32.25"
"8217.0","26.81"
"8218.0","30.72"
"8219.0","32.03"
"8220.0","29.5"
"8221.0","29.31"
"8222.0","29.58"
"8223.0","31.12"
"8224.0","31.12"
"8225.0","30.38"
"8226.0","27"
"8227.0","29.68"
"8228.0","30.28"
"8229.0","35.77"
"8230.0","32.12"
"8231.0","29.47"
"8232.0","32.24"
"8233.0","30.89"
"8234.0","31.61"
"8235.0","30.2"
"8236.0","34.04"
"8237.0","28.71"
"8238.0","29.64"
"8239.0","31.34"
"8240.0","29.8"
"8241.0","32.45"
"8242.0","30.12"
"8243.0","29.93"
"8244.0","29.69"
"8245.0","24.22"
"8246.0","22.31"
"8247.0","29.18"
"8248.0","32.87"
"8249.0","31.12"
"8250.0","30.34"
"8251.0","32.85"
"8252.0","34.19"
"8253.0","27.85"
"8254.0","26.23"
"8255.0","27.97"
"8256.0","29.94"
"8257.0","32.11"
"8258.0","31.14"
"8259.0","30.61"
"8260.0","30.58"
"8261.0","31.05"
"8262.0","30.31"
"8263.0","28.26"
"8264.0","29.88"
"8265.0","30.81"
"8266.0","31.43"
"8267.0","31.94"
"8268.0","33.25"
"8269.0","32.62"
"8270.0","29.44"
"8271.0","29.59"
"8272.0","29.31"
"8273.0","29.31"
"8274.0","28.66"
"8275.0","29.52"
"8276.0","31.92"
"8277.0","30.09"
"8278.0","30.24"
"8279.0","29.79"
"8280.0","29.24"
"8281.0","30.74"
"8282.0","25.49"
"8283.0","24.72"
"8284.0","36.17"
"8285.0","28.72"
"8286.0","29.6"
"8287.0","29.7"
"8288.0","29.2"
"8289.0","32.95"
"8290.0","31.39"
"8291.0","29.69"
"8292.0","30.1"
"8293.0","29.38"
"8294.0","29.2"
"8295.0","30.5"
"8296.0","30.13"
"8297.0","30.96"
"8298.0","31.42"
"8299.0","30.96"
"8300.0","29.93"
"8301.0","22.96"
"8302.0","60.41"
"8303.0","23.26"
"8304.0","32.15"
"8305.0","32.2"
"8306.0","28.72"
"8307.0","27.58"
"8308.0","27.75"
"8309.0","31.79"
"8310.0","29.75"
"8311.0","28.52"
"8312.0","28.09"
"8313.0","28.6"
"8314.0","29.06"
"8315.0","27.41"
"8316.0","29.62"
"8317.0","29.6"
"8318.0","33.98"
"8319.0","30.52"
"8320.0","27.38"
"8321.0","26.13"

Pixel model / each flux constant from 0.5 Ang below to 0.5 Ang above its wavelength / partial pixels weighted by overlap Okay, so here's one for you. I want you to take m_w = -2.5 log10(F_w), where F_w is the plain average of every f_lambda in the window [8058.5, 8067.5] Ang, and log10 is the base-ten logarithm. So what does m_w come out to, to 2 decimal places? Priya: -3.71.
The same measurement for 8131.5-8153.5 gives -3.72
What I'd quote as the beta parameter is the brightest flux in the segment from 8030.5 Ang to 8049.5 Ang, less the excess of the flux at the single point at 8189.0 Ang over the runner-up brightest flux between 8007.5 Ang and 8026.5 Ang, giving 47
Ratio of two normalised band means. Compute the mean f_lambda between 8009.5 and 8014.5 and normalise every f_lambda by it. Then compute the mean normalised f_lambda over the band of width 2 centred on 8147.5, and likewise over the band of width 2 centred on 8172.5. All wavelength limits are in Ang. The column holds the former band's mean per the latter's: 0.95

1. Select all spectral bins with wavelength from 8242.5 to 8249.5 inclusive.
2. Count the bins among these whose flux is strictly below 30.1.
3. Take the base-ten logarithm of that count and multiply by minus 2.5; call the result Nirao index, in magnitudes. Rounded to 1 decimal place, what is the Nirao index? -1.7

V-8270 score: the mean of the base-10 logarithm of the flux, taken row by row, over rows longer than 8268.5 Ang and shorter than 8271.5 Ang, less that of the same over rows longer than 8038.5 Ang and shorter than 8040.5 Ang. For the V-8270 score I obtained -0.029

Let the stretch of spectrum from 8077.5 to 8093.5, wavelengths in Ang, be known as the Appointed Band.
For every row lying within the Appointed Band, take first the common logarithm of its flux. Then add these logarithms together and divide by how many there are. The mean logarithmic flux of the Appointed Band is 1.48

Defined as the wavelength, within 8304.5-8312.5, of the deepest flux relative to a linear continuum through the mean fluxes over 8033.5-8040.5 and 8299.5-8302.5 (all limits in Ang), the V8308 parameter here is 8307.0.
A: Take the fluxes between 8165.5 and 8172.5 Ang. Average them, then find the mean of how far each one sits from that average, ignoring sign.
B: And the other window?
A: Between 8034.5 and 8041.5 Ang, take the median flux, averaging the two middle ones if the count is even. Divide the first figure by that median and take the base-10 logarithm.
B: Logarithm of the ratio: -1.64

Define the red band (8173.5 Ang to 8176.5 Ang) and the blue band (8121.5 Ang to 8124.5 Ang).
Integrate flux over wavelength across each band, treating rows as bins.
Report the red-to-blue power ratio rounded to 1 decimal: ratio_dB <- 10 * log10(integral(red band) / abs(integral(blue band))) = 0.1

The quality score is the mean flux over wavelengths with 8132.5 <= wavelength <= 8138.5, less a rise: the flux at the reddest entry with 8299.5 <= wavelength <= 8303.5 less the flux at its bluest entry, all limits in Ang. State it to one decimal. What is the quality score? 37.3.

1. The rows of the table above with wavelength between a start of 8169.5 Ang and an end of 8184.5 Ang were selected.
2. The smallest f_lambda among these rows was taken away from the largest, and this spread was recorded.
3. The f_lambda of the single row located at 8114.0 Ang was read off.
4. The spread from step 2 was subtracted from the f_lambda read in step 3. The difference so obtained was 23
